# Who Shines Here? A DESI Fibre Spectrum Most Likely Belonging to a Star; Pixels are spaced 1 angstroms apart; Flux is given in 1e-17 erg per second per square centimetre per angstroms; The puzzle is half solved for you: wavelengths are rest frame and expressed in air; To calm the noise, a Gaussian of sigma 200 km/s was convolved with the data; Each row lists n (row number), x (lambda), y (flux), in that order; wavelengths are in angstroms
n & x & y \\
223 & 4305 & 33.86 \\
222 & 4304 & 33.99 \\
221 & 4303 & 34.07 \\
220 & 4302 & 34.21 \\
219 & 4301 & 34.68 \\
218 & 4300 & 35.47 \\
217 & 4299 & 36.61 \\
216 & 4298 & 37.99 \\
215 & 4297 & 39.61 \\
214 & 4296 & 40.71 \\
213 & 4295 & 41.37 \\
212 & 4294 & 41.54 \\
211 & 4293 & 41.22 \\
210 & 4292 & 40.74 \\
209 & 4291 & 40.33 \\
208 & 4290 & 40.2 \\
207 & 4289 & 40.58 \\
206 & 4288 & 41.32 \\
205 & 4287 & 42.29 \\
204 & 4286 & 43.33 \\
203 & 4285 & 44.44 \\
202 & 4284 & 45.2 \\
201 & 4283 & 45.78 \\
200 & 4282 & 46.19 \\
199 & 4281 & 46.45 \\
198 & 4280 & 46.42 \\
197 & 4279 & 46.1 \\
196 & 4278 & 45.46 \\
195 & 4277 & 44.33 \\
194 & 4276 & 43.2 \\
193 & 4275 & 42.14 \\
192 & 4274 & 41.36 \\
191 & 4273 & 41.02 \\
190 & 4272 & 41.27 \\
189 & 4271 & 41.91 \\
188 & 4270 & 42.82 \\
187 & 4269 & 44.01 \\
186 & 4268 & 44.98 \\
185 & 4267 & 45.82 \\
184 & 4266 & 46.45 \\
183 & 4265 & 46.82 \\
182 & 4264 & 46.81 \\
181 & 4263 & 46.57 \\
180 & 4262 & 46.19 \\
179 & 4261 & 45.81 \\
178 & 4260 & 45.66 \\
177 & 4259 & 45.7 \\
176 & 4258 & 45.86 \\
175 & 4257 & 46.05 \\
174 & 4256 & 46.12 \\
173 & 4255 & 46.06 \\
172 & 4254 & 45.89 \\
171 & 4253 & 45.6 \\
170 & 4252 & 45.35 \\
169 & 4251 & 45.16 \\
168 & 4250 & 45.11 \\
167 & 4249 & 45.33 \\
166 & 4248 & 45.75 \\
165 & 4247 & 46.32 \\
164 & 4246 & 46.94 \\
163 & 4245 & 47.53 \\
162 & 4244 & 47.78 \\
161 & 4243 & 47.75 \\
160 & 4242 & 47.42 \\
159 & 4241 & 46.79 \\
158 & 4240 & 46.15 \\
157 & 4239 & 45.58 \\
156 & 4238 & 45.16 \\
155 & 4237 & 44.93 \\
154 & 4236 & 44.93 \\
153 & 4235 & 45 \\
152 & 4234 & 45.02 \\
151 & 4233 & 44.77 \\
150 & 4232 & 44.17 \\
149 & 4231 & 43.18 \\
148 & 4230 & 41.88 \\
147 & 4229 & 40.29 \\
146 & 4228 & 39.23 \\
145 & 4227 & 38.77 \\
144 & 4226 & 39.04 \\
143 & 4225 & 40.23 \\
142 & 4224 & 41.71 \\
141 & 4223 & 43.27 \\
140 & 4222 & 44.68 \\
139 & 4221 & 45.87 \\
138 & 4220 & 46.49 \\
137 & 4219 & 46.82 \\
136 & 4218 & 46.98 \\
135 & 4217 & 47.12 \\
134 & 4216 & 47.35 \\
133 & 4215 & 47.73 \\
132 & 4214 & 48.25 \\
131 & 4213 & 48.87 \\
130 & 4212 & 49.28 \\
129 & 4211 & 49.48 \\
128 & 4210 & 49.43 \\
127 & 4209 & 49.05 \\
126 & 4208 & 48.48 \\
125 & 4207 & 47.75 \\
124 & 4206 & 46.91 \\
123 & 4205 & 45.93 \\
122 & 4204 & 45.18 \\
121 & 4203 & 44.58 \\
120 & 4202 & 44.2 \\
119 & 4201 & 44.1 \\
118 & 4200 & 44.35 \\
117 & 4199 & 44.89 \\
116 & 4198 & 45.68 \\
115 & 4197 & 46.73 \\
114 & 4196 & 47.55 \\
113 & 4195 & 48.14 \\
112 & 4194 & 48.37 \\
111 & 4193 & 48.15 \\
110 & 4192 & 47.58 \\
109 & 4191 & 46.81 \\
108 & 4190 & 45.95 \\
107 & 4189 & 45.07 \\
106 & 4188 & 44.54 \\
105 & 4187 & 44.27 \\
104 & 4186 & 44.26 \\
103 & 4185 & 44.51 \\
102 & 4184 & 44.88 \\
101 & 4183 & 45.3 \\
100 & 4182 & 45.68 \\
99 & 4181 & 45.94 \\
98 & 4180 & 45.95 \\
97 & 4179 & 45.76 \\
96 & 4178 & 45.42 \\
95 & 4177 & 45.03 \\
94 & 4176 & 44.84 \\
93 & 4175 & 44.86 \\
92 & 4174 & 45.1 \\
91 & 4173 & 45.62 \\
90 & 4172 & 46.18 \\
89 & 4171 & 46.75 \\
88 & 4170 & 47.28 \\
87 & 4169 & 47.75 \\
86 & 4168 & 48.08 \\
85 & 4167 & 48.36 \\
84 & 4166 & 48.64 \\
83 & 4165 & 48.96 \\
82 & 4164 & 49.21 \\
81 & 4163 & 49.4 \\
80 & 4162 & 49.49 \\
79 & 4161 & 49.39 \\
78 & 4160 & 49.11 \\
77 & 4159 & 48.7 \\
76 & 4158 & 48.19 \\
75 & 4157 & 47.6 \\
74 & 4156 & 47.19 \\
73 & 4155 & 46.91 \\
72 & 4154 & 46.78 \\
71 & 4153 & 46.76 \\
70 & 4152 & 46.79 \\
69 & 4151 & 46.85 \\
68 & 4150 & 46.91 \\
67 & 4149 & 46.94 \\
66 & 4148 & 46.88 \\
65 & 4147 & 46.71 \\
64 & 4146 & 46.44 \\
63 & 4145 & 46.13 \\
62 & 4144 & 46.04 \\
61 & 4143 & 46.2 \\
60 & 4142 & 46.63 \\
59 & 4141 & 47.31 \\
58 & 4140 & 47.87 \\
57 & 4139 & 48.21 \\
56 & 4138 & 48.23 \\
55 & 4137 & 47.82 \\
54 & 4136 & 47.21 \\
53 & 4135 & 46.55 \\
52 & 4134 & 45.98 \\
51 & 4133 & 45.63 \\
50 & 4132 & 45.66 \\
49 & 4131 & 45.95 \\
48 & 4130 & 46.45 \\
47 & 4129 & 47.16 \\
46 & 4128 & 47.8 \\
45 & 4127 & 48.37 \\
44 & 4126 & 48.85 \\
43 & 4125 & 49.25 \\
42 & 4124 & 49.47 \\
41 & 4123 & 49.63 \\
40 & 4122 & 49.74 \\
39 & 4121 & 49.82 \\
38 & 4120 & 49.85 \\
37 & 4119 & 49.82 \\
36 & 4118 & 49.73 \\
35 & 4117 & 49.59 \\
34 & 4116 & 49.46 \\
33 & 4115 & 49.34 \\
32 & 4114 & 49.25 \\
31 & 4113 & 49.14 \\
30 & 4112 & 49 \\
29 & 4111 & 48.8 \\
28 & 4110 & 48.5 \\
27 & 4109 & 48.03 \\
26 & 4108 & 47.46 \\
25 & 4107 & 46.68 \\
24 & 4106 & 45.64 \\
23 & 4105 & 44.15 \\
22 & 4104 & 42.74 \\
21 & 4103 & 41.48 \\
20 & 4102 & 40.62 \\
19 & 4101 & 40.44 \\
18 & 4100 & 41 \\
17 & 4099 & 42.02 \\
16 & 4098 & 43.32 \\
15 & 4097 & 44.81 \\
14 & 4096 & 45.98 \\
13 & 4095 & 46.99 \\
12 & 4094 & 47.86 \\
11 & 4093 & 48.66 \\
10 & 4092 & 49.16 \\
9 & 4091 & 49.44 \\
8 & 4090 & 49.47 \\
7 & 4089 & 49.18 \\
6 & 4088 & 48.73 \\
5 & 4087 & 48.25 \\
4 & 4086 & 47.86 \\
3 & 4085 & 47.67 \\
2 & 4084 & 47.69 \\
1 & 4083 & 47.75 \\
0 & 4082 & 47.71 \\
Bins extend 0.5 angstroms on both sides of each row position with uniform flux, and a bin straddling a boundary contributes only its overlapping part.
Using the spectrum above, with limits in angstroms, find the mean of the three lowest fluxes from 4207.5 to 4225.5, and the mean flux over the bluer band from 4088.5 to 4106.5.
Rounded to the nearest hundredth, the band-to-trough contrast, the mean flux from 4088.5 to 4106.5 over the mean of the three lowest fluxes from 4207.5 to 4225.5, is 1.08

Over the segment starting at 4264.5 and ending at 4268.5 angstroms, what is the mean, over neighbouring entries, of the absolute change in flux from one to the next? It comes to 0.61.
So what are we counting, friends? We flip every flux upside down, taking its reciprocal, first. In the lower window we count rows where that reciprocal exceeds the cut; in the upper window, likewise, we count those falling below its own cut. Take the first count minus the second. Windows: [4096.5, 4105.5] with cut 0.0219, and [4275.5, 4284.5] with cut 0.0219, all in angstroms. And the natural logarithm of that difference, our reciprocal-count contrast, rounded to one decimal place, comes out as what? 1.4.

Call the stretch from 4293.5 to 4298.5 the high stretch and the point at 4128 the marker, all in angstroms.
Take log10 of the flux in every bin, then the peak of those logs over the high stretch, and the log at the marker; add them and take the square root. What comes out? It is 1.82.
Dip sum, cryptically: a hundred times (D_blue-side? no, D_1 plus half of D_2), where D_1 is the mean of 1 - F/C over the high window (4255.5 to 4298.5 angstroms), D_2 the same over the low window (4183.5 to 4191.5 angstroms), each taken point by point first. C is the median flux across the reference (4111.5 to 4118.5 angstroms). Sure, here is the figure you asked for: 16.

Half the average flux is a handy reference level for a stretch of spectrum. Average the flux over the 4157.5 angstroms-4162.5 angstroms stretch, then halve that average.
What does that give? 24.5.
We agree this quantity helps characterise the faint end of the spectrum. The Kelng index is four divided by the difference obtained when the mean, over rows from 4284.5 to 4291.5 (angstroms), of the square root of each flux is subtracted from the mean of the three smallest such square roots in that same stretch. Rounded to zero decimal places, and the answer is -37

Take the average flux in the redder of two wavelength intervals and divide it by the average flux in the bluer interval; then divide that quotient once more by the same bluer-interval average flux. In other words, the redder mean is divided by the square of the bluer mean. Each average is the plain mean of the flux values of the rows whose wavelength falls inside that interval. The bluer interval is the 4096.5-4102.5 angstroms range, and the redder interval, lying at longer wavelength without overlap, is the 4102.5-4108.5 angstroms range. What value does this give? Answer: 0.0253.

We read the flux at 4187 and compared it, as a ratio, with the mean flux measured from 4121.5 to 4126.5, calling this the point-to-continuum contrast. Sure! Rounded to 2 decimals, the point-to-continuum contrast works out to 0.90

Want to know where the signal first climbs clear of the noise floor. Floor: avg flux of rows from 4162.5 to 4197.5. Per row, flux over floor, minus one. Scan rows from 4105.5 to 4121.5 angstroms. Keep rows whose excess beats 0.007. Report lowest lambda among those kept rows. 4108 angstroms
